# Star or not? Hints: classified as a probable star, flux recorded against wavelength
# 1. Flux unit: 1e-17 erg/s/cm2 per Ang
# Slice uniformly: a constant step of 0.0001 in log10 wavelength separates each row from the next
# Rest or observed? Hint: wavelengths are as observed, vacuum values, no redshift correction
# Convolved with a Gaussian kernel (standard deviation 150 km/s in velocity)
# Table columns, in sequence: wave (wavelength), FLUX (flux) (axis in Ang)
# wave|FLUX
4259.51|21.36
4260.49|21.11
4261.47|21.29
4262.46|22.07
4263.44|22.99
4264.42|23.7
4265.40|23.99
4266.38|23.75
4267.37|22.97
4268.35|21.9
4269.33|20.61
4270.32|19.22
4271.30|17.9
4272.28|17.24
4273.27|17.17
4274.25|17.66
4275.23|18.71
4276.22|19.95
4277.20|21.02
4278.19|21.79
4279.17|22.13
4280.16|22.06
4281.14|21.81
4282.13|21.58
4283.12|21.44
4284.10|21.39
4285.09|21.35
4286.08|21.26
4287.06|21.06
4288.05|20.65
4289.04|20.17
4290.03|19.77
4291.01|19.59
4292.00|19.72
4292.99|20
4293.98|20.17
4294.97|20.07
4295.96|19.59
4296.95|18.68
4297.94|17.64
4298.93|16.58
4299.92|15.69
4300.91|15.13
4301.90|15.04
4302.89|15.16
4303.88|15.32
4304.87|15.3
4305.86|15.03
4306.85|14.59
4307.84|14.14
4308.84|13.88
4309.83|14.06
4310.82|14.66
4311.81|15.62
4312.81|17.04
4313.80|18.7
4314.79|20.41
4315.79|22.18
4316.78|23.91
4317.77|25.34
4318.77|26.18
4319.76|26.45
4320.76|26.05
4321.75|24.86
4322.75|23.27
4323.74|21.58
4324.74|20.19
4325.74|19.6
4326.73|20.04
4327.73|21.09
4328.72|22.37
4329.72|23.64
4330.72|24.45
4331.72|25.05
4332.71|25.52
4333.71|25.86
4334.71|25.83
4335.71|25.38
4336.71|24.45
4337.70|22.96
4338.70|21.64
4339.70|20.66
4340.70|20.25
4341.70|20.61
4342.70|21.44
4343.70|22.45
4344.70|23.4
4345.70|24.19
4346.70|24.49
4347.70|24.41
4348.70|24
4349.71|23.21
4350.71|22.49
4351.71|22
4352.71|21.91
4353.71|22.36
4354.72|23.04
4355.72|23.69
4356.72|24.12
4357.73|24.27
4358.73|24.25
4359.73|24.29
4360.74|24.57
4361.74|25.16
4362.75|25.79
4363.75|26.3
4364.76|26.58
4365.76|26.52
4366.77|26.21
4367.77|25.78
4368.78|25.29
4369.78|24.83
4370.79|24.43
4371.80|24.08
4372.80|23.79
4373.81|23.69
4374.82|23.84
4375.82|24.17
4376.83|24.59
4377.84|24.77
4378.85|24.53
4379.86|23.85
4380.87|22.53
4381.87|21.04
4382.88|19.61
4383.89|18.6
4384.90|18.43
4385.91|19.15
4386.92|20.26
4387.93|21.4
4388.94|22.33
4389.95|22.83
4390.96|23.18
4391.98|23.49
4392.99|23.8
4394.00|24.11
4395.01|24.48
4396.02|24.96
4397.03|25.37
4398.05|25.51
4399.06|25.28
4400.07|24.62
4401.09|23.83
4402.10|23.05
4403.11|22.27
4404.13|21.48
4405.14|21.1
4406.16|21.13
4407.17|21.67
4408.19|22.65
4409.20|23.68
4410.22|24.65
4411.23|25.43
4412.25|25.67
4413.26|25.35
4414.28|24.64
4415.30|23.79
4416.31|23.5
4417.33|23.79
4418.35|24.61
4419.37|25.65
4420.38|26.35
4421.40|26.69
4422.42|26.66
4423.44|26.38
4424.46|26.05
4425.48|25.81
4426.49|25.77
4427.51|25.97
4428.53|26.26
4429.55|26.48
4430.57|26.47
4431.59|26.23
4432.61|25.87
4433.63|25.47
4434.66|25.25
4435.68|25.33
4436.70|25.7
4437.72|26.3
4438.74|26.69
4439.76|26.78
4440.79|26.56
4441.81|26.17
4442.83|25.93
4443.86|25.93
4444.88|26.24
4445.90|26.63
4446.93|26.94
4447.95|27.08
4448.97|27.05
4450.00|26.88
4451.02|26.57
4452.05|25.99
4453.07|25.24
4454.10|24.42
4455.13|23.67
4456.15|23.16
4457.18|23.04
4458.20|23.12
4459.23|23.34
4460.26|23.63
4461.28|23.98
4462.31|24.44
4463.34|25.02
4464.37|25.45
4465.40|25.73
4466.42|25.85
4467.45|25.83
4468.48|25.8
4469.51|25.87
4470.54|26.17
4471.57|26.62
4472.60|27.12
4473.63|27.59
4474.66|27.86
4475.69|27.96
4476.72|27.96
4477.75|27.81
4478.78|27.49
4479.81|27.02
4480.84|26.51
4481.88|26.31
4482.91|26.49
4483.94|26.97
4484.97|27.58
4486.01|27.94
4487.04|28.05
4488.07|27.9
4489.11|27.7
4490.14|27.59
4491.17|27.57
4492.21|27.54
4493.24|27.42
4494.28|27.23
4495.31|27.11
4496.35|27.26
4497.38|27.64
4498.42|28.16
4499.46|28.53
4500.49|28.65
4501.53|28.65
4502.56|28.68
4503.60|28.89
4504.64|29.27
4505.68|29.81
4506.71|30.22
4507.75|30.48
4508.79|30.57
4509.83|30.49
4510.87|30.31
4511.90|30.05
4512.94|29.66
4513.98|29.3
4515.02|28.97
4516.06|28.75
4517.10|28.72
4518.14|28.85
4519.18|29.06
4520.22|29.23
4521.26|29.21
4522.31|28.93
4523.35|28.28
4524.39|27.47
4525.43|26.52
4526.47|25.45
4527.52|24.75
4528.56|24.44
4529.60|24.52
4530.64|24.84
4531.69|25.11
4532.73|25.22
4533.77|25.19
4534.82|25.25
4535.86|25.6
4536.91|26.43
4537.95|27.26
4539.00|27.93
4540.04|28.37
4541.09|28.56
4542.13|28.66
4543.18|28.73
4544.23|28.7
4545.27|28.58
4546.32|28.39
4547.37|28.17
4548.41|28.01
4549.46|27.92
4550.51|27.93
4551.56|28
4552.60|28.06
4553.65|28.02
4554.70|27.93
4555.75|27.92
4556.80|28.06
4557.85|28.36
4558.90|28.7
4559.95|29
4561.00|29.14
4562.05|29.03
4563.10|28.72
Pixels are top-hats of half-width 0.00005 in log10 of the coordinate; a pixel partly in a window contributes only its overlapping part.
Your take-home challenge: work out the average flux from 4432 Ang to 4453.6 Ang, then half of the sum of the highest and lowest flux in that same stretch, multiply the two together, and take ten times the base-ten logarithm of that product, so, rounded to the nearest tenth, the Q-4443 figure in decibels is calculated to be 28.4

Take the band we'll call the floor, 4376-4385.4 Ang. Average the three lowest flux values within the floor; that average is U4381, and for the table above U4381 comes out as 19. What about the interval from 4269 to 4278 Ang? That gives 17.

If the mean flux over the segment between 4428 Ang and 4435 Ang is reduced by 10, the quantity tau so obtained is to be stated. 16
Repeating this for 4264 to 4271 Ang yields 12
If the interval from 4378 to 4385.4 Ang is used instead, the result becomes 11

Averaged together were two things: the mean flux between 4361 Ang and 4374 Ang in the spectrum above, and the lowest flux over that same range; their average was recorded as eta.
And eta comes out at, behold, 24.5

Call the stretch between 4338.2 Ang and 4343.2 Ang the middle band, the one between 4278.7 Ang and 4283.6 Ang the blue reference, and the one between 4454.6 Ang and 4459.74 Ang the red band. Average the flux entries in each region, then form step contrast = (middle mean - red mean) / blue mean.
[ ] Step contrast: -0.11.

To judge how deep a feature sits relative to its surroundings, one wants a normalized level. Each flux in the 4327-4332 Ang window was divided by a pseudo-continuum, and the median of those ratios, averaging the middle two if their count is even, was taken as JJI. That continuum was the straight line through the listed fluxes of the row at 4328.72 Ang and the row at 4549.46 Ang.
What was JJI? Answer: 1.06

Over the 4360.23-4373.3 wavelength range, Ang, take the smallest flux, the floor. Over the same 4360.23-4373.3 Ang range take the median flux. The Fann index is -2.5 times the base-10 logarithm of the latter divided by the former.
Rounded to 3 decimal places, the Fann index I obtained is -0.066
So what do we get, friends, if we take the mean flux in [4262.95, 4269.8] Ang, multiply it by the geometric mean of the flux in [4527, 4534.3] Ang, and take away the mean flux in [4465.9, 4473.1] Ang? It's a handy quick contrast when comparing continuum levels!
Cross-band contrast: 542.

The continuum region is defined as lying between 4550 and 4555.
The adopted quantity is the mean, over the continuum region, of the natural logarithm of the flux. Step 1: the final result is 3.33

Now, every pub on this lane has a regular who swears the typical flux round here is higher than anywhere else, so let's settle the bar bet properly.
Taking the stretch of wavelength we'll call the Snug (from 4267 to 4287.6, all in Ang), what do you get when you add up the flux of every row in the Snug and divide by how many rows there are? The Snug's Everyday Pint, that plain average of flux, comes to 20.5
